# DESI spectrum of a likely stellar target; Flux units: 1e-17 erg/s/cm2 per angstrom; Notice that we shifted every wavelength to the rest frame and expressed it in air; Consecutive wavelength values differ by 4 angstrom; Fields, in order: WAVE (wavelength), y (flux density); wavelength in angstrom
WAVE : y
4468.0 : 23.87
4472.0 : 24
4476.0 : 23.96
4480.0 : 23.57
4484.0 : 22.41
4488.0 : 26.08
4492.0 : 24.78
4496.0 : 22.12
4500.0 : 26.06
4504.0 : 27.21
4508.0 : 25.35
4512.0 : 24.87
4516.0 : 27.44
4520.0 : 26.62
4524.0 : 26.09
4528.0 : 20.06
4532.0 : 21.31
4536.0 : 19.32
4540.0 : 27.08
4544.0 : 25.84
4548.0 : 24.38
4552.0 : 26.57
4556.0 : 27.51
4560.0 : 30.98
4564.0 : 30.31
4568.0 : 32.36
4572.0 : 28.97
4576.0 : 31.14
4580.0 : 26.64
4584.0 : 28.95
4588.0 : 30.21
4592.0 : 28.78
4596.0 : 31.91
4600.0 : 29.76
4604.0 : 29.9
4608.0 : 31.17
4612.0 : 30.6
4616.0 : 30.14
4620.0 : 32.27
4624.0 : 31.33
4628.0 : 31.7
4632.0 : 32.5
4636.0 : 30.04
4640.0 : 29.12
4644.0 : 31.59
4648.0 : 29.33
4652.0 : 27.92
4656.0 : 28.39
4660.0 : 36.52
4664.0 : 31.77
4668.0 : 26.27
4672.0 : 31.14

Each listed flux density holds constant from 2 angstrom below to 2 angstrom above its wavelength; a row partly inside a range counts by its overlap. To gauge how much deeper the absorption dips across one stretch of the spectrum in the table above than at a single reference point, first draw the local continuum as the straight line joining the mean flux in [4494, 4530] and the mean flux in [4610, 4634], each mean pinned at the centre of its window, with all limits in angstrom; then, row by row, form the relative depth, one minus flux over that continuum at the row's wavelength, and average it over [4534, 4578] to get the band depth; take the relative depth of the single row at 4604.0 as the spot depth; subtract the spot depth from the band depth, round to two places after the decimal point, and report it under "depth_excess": -0.02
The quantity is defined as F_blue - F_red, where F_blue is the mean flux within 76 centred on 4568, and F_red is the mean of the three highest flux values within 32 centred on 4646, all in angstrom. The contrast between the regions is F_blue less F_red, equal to -5.5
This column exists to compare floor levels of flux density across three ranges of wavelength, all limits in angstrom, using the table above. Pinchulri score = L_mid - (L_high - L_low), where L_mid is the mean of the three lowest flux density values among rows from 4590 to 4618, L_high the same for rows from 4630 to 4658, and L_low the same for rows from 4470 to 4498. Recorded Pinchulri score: 23.7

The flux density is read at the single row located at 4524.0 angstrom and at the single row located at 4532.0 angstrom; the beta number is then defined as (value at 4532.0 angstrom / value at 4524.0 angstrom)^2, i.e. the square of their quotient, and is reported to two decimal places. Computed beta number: 0.67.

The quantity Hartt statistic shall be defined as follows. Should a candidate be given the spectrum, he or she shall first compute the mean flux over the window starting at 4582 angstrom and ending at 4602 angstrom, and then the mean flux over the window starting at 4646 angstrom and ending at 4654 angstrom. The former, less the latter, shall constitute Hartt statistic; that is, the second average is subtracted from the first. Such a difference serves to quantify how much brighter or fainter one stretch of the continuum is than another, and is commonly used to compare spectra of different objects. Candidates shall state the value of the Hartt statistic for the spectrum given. 1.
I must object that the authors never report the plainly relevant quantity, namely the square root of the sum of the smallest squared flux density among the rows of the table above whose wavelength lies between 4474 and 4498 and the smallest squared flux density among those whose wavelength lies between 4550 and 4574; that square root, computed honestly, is 34.6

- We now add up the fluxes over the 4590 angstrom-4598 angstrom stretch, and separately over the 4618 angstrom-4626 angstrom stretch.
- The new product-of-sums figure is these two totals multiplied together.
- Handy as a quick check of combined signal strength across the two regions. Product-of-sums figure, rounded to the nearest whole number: 3860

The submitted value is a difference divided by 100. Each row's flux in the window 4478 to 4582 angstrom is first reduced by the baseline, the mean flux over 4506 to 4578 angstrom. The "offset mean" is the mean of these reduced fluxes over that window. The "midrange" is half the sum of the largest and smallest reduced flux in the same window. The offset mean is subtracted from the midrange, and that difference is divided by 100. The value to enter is -0.0012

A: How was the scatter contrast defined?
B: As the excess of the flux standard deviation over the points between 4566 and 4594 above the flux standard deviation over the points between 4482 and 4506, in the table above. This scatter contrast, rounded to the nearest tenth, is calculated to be -0.2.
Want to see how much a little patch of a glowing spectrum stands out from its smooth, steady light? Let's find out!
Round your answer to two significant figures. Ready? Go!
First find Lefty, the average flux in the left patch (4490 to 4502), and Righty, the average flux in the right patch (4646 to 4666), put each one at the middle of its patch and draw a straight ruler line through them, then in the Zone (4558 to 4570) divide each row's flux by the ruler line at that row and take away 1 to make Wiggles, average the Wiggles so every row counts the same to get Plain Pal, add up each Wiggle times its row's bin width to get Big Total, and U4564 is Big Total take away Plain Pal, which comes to 1.7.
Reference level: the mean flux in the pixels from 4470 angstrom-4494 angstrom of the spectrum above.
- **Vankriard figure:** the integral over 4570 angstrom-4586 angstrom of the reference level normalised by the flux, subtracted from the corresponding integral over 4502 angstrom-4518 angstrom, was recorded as 1.4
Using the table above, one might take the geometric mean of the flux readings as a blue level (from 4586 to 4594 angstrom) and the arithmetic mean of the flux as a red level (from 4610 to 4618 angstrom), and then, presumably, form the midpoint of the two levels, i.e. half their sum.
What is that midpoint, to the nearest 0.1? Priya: 29.9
